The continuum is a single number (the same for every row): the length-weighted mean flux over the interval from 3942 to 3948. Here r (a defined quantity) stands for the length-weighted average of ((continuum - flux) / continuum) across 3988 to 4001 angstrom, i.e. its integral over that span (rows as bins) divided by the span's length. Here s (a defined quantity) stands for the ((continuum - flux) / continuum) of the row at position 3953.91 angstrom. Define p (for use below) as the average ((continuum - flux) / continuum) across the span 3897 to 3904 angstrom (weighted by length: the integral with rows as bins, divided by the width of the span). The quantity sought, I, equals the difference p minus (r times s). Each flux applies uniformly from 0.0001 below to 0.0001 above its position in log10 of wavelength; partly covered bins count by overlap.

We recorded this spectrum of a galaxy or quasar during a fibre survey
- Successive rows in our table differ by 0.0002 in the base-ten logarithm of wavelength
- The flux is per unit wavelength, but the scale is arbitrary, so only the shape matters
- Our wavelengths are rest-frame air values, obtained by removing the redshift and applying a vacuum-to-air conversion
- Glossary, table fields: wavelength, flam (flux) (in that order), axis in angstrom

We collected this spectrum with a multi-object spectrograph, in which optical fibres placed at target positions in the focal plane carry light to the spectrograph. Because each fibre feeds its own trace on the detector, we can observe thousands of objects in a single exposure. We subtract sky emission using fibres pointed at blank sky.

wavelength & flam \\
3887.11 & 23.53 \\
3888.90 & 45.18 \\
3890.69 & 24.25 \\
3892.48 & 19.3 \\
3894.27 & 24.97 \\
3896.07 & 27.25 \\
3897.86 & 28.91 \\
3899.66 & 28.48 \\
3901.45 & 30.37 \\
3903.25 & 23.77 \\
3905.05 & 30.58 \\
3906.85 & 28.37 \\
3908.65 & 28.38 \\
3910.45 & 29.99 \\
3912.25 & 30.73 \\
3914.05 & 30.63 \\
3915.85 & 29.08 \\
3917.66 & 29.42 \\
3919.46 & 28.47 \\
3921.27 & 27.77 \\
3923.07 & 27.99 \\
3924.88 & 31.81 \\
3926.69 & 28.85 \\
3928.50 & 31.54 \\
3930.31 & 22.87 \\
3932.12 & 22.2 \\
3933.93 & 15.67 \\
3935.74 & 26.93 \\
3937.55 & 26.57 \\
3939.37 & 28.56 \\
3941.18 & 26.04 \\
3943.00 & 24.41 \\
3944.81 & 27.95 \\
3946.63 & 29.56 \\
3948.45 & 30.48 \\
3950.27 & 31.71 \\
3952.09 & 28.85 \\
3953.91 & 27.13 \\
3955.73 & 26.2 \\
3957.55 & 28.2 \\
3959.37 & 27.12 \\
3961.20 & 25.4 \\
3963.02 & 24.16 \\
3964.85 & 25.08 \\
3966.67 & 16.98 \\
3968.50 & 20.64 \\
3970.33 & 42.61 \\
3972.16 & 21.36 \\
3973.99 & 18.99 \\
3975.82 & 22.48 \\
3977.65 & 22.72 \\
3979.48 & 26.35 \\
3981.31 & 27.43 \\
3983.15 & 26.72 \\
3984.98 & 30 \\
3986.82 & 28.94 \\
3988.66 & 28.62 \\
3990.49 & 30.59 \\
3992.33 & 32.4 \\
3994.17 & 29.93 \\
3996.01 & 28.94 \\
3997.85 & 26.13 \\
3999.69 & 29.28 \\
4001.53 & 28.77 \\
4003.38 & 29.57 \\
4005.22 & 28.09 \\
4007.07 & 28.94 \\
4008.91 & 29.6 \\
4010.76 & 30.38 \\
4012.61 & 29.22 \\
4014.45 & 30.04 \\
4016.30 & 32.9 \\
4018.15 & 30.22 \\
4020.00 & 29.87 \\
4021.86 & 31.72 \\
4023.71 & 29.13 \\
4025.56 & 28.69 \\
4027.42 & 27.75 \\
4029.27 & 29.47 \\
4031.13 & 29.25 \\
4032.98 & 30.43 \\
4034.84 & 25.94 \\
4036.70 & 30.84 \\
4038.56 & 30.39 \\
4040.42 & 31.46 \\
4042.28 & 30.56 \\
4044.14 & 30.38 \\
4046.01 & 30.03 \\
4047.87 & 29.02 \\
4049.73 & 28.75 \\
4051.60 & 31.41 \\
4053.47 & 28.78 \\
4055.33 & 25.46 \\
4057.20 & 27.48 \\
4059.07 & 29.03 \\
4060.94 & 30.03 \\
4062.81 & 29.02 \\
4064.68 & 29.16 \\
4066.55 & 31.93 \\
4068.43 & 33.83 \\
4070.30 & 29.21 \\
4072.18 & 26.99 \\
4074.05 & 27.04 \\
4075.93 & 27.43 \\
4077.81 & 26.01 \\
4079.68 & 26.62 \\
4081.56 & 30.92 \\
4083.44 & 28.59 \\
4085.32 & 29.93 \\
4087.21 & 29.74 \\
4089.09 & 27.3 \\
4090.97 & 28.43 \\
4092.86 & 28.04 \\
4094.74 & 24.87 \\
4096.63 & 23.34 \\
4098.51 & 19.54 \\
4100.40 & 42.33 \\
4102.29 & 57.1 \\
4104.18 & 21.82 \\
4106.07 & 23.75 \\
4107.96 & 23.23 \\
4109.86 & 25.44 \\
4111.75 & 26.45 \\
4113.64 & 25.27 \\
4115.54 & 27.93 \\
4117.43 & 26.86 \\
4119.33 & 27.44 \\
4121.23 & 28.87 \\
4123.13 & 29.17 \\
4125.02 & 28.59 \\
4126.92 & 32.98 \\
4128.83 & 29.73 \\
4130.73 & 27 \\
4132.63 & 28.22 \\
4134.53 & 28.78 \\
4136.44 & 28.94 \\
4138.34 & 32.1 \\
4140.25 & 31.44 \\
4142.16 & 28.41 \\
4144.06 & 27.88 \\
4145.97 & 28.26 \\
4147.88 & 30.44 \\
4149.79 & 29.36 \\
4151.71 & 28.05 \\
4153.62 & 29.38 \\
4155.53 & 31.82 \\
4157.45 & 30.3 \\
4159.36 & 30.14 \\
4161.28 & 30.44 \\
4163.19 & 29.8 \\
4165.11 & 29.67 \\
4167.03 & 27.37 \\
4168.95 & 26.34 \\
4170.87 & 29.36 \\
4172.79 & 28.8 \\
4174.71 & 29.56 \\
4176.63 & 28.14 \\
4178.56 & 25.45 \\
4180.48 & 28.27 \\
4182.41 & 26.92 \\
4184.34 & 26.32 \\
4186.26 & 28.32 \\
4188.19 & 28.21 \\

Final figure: -0.02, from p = -0.02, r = -0.07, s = 0.01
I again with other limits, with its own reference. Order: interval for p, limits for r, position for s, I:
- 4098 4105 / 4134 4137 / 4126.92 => -0.33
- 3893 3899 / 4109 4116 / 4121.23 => 0.04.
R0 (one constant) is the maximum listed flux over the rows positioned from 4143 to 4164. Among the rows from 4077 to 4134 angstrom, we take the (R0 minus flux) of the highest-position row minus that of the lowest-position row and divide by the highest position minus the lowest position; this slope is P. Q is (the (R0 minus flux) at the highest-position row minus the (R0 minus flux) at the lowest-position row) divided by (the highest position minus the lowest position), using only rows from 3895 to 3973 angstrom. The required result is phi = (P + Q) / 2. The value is 0.019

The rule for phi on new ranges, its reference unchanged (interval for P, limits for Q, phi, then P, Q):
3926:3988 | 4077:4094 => -0.068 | 0.00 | -0.13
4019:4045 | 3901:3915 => -0.021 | -0.02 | -0.02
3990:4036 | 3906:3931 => 0.170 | 0.10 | 0.23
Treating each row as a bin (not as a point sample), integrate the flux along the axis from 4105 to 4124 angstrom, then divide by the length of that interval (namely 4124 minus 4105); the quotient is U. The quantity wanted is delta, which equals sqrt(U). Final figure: 5.1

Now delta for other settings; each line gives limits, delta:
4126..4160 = 5.4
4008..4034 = 5.5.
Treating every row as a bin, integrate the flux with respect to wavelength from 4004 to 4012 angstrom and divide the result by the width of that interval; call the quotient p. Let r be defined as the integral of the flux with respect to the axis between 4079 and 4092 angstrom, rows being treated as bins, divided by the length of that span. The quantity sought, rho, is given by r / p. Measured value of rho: 0.98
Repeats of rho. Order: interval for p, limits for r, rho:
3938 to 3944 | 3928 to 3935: 0.86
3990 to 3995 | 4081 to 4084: 0.96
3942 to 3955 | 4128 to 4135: 1.00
